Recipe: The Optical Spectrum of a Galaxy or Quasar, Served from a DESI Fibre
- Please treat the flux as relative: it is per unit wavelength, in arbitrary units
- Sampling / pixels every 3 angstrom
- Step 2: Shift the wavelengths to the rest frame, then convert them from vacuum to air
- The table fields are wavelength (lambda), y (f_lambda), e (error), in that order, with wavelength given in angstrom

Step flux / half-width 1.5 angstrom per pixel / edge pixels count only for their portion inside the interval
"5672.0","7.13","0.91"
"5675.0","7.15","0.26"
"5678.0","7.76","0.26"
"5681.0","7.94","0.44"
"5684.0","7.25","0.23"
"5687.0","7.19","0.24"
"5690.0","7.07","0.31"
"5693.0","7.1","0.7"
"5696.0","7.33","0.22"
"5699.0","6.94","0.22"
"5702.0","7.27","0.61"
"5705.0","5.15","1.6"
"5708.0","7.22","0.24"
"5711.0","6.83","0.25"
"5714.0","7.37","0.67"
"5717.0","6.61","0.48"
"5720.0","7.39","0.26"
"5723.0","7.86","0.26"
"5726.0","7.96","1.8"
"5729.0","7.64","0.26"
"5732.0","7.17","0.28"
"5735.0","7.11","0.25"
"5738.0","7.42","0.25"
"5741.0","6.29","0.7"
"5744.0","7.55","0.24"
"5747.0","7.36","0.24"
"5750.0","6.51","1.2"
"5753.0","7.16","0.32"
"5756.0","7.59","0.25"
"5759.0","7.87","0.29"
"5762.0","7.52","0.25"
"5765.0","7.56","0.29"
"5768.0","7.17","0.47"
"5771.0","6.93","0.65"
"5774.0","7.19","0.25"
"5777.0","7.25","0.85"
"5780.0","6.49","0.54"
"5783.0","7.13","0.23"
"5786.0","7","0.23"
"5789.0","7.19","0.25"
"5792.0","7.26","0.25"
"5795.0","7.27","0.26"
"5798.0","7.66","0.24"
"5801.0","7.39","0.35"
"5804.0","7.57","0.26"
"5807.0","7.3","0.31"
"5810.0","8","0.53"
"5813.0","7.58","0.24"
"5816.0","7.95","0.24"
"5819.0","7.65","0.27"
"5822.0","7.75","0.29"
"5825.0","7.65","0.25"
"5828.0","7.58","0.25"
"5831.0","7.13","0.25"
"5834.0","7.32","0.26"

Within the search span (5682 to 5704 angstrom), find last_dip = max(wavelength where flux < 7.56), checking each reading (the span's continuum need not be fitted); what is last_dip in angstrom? 5702.0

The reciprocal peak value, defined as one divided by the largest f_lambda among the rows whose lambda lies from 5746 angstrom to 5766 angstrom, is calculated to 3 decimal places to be 0.127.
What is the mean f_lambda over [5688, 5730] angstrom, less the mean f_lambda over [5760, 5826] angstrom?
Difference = -0.3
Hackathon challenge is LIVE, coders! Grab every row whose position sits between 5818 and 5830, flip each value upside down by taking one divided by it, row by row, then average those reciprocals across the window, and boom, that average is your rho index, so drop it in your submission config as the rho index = 0.131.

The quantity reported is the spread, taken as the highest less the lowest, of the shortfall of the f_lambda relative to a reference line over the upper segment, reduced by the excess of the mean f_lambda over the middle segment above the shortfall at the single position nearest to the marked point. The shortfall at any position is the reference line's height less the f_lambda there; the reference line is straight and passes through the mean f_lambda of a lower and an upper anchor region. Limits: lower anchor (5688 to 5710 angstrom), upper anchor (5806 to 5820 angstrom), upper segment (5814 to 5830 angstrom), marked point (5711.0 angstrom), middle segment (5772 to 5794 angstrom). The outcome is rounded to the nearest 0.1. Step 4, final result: -6.5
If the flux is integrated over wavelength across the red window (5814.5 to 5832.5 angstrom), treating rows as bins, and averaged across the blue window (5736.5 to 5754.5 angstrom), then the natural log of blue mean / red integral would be -2.97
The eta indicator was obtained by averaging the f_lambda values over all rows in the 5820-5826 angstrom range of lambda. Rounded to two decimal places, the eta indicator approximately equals 7.70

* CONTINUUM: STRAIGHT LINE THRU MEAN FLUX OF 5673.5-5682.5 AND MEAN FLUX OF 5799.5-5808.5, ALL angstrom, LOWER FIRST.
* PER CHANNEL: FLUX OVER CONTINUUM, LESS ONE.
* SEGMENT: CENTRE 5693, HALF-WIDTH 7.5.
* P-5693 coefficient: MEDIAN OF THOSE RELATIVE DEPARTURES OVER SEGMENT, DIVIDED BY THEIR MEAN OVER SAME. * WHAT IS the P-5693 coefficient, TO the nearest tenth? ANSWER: 1.1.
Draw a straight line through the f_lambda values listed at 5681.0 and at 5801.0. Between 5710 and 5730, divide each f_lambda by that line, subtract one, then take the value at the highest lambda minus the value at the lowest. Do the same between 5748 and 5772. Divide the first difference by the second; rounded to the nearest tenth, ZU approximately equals 1.7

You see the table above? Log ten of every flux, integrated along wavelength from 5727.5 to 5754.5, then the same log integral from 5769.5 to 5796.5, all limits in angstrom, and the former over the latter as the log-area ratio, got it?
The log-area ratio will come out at 1.003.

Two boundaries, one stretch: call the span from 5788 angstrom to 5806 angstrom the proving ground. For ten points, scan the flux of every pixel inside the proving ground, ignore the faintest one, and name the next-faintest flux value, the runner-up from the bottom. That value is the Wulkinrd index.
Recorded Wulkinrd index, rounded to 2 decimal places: 7.26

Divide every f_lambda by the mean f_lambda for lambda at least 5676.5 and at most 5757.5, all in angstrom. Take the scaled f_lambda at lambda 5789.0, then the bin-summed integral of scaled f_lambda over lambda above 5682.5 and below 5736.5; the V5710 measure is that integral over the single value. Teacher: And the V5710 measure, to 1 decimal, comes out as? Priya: 53.6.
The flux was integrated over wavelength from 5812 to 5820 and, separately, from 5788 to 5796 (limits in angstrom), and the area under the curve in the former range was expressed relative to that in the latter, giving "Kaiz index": 1.07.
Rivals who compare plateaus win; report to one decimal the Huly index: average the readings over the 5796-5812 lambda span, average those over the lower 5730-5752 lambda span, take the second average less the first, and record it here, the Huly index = -0.5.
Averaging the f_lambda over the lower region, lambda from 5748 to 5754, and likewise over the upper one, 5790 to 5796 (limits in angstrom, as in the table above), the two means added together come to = 14.1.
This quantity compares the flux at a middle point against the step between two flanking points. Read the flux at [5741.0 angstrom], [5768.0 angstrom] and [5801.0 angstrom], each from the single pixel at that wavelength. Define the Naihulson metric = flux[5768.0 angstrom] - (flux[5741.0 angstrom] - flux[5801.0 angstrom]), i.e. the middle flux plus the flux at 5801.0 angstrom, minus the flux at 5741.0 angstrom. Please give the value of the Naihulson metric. 8.27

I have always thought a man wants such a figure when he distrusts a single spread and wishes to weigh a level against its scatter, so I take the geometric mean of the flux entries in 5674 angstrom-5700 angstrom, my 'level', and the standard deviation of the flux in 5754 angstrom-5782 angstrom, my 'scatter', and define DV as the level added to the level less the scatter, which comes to 14.2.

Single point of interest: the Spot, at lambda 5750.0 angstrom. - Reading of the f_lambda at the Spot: 6.51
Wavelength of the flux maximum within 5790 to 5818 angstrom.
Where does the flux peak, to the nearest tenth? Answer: 5810.0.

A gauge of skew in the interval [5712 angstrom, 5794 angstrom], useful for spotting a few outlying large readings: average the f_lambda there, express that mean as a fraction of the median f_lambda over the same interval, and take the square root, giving 1.00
